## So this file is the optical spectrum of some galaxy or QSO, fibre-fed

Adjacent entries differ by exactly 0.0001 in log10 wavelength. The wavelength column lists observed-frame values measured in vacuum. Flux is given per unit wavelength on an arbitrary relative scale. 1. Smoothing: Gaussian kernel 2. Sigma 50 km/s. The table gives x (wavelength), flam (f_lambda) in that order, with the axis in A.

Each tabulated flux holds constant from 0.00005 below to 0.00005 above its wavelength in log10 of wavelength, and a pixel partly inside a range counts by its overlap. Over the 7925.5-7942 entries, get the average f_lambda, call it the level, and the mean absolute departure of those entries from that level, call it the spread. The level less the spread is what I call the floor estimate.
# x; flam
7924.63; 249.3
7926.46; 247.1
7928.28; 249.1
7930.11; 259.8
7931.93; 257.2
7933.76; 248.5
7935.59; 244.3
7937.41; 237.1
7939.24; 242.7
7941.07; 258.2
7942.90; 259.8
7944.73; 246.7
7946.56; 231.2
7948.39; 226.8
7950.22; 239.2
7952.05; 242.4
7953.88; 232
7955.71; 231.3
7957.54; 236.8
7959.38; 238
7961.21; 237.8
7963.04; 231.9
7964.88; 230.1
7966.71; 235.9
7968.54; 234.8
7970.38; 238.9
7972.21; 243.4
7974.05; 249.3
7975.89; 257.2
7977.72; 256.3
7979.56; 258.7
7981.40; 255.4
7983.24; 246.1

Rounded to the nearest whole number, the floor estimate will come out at 243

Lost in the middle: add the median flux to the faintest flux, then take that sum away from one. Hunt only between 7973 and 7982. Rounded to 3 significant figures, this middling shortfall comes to -505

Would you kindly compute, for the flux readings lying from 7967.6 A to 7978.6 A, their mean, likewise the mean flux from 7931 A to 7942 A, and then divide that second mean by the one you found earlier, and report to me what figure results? 1.01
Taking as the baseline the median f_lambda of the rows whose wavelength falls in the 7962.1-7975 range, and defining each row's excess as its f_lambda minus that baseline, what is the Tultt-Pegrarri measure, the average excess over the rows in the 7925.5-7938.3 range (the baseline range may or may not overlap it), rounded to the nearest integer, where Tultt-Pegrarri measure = 13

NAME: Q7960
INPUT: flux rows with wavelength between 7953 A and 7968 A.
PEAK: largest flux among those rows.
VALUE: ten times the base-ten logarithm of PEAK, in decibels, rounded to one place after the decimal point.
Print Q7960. 23.8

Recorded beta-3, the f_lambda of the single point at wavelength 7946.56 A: 231.2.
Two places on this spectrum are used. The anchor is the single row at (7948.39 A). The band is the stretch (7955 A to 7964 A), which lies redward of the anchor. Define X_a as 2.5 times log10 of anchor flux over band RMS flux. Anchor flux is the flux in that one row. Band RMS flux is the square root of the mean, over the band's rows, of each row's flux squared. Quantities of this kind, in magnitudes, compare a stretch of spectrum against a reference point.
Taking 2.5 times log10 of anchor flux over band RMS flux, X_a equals -0.039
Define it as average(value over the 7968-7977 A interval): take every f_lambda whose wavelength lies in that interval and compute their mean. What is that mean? 245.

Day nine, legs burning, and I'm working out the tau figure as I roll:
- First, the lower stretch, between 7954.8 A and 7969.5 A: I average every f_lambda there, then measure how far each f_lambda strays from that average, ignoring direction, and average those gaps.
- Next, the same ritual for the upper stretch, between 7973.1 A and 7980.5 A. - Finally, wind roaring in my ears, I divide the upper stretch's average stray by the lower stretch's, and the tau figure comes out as 1.17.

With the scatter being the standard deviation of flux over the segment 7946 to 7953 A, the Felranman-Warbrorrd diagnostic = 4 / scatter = 0.6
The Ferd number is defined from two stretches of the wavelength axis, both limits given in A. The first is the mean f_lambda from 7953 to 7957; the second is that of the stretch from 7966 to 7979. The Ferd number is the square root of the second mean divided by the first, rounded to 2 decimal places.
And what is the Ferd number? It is 1.03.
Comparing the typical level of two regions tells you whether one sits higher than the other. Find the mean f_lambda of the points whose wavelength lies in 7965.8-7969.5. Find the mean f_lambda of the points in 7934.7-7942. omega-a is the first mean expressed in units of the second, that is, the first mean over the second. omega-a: 0.96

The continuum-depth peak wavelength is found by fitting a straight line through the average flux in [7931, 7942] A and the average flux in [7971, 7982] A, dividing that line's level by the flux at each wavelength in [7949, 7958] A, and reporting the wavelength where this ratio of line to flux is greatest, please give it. 7955.71 A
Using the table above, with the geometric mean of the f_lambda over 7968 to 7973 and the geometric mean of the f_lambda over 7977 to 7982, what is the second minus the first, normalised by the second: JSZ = 0.07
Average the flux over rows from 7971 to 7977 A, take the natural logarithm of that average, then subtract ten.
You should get -4.48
